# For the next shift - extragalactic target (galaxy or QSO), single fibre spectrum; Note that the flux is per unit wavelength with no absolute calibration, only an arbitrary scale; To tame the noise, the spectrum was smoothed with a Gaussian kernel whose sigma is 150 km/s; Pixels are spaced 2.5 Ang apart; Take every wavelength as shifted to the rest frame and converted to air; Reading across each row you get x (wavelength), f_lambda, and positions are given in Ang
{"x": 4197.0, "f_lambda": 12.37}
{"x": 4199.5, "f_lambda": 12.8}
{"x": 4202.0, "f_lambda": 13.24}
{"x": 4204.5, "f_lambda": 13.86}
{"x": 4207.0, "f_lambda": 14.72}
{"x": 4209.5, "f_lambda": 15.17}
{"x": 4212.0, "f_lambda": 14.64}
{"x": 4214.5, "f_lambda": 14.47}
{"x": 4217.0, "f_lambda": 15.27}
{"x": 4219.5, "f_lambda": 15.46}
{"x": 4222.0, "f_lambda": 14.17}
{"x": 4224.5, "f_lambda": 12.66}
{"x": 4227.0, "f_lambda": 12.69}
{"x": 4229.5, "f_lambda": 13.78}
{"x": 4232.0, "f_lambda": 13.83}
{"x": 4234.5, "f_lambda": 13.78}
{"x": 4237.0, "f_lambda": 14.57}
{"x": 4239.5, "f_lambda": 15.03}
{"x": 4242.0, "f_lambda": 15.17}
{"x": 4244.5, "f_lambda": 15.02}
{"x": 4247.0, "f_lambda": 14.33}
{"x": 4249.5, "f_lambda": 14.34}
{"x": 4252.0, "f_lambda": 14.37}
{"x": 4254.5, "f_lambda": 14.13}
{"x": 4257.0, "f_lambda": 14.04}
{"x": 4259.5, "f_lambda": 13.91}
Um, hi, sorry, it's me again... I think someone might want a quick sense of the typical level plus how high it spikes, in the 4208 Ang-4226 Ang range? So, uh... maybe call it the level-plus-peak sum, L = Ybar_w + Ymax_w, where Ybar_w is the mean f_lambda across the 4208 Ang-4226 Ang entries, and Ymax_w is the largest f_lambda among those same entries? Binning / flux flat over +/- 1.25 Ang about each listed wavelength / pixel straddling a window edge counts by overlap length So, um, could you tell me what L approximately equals 30.0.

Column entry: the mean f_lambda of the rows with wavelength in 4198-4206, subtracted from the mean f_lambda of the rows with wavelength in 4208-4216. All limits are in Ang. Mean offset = 1.46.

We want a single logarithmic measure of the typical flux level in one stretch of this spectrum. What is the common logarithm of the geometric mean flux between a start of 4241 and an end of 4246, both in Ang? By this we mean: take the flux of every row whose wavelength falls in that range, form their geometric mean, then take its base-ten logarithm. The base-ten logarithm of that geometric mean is 1.18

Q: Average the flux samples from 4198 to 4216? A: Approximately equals 14.1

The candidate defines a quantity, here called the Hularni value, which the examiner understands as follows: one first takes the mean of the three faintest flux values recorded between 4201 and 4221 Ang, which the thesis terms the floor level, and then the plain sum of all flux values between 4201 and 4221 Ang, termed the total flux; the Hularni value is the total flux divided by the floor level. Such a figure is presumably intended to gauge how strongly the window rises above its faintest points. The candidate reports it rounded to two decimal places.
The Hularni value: 8.43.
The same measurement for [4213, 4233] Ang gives 8.61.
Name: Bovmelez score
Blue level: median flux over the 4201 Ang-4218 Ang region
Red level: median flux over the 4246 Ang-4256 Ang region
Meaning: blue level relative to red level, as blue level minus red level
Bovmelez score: 0.3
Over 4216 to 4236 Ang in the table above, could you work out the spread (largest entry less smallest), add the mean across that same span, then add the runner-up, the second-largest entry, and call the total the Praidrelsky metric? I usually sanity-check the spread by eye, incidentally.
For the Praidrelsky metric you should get 32.0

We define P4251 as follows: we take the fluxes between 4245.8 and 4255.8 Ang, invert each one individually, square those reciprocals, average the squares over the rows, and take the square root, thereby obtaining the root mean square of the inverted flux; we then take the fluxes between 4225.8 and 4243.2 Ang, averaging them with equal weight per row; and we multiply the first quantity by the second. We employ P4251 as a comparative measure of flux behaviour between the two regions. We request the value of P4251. 0.99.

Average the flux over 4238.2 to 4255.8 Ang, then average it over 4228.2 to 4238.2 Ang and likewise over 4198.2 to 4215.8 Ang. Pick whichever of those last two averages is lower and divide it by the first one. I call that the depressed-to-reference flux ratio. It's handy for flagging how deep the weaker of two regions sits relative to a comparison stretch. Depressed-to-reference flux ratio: 0.96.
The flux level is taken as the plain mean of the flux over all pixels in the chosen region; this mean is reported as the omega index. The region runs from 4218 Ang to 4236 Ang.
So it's 13.8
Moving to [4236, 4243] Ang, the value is 14.9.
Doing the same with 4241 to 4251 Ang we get 14.7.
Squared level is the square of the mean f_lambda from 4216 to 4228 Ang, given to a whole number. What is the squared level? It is 197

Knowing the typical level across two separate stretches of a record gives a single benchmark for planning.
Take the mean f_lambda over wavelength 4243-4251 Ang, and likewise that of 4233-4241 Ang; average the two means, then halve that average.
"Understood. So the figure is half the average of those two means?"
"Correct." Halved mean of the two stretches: 7.26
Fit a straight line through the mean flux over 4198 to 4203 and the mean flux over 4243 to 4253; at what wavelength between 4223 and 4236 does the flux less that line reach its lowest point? 4227.0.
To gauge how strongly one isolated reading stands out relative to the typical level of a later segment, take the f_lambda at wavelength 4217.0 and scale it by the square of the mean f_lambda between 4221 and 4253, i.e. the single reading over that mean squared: 0.076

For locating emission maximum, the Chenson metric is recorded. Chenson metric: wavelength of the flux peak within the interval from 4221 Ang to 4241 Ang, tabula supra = 4239.5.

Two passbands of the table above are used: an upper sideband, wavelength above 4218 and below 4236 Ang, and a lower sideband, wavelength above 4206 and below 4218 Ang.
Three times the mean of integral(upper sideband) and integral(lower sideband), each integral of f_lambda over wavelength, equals 640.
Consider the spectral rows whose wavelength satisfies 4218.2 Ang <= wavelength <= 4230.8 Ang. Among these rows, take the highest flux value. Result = 15.46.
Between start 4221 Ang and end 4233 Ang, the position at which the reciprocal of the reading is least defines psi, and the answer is 4222.0 Ang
